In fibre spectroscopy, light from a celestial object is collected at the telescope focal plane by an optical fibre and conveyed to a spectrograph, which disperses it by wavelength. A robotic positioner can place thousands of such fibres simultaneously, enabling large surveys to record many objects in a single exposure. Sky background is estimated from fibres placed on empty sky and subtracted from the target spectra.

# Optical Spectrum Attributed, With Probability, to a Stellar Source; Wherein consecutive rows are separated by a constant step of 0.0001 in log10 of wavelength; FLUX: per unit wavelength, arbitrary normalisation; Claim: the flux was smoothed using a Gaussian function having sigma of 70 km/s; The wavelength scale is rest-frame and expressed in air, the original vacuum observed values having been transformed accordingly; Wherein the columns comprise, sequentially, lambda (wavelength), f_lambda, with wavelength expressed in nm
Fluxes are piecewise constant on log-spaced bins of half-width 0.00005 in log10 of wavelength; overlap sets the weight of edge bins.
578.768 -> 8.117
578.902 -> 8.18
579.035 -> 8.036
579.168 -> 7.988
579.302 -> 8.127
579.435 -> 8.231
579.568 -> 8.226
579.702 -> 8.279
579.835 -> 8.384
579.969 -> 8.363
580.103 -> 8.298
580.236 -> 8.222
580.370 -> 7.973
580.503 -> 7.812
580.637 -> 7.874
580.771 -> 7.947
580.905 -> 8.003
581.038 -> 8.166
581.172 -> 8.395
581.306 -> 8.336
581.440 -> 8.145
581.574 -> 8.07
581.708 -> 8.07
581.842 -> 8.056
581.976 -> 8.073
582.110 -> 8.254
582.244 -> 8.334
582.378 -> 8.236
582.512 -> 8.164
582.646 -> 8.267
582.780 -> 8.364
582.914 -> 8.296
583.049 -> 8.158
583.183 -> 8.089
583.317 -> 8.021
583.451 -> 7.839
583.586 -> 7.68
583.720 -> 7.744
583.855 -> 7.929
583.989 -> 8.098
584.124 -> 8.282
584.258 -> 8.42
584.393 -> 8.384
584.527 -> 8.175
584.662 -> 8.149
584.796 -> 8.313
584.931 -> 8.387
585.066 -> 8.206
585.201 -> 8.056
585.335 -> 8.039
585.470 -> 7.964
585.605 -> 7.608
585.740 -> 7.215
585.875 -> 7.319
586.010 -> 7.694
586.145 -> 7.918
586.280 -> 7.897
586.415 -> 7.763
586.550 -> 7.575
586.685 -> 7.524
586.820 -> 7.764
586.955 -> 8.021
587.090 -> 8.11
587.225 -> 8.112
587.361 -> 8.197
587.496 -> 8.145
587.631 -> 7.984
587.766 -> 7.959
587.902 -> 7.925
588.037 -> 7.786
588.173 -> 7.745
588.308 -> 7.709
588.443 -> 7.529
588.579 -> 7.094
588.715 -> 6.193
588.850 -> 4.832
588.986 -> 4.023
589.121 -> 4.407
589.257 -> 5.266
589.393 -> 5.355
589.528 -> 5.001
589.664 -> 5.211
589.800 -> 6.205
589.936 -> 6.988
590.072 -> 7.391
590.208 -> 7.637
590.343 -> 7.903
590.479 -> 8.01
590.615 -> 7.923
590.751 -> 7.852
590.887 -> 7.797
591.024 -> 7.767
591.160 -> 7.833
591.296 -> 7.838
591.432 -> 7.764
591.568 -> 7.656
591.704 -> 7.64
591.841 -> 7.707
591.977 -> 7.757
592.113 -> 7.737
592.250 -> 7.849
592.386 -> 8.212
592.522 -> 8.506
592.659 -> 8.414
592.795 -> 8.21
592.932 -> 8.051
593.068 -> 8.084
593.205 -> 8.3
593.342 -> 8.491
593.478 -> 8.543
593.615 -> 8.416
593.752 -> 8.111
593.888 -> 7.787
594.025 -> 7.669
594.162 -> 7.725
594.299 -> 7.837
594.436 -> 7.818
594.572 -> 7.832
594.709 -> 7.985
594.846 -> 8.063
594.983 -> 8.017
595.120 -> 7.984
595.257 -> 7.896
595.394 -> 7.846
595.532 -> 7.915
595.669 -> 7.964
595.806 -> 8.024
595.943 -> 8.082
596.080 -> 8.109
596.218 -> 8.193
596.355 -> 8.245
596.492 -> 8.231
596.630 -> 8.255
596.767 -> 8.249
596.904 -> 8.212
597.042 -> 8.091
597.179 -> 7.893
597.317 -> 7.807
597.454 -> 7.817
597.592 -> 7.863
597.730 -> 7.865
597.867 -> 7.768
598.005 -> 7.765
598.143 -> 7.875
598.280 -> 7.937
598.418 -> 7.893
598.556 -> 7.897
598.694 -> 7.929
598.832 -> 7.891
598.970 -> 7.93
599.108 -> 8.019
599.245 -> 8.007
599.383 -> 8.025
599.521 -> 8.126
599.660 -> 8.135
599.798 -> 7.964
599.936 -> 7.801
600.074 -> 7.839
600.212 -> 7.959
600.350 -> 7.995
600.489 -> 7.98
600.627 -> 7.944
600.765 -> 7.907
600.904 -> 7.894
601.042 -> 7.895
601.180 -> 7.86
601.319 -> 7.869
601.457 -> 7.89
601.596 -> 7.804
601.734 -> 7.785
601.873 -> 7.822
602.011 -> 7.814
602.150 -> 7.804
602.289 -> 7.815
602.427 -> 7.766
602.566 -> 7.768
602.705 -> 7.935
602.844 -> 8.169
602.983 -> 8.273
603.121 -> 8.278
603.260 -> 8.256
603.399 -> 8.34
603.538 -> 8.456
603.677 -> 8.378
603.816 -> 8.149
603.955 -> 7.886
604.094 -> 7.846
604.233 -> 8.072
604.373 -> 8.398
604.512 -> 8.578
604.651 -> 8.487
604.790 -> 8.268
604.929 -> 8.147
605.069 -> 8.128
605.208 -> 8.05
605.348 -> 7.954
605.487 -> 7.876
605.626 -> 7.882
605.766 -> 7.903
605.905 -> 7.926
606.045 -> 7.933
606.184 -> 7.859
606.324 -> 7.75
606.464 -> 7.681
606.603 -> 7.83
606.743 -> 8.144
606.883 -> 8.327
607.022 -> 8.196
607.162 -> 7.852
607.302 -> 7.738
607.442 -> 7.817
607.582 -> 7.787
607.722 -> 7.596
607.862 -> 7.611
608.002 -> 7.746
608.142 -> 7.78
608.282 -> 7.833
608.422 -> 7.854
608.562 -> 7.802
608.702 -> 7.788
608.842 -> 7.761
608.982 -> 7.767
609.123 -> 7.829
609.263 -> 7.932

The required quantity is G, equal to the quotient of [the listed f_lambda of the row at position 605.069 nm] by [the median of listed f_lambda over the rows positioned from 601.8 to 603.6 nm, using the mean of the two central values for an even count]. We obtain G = 1.024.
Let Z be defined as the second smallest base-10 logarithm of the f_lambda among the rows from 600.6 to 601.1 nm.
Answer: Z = 0.897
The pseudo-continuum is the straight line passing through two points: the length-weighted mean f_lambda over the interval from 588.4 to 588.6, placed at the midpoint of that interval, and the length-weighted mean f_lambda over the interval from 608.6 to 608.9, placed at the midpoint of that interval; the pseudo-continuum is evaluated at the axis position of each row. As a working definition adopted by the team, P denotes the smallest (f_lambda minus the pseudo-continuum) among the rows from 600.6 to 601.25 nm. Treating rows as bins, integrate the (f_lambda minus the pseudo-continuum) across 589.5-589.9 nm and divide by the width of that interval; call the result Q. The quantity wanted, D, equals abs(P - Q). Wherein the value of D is 2.0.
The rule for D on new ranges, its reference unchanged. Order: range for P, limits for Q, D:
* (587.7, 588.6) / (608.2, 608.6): 0.3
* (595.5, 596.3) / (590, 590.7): 0.0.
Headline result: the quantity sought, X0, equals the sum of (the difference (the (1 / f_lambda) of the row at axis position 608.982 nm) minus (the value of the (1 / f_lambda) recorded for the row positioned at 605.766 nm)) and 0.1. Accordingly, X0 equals 0.102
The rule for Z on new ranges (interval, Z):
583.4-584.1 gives 0.889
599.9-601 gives 0.894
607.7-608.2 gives 0.881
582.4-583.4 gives 0.908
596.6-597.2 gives 0.908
